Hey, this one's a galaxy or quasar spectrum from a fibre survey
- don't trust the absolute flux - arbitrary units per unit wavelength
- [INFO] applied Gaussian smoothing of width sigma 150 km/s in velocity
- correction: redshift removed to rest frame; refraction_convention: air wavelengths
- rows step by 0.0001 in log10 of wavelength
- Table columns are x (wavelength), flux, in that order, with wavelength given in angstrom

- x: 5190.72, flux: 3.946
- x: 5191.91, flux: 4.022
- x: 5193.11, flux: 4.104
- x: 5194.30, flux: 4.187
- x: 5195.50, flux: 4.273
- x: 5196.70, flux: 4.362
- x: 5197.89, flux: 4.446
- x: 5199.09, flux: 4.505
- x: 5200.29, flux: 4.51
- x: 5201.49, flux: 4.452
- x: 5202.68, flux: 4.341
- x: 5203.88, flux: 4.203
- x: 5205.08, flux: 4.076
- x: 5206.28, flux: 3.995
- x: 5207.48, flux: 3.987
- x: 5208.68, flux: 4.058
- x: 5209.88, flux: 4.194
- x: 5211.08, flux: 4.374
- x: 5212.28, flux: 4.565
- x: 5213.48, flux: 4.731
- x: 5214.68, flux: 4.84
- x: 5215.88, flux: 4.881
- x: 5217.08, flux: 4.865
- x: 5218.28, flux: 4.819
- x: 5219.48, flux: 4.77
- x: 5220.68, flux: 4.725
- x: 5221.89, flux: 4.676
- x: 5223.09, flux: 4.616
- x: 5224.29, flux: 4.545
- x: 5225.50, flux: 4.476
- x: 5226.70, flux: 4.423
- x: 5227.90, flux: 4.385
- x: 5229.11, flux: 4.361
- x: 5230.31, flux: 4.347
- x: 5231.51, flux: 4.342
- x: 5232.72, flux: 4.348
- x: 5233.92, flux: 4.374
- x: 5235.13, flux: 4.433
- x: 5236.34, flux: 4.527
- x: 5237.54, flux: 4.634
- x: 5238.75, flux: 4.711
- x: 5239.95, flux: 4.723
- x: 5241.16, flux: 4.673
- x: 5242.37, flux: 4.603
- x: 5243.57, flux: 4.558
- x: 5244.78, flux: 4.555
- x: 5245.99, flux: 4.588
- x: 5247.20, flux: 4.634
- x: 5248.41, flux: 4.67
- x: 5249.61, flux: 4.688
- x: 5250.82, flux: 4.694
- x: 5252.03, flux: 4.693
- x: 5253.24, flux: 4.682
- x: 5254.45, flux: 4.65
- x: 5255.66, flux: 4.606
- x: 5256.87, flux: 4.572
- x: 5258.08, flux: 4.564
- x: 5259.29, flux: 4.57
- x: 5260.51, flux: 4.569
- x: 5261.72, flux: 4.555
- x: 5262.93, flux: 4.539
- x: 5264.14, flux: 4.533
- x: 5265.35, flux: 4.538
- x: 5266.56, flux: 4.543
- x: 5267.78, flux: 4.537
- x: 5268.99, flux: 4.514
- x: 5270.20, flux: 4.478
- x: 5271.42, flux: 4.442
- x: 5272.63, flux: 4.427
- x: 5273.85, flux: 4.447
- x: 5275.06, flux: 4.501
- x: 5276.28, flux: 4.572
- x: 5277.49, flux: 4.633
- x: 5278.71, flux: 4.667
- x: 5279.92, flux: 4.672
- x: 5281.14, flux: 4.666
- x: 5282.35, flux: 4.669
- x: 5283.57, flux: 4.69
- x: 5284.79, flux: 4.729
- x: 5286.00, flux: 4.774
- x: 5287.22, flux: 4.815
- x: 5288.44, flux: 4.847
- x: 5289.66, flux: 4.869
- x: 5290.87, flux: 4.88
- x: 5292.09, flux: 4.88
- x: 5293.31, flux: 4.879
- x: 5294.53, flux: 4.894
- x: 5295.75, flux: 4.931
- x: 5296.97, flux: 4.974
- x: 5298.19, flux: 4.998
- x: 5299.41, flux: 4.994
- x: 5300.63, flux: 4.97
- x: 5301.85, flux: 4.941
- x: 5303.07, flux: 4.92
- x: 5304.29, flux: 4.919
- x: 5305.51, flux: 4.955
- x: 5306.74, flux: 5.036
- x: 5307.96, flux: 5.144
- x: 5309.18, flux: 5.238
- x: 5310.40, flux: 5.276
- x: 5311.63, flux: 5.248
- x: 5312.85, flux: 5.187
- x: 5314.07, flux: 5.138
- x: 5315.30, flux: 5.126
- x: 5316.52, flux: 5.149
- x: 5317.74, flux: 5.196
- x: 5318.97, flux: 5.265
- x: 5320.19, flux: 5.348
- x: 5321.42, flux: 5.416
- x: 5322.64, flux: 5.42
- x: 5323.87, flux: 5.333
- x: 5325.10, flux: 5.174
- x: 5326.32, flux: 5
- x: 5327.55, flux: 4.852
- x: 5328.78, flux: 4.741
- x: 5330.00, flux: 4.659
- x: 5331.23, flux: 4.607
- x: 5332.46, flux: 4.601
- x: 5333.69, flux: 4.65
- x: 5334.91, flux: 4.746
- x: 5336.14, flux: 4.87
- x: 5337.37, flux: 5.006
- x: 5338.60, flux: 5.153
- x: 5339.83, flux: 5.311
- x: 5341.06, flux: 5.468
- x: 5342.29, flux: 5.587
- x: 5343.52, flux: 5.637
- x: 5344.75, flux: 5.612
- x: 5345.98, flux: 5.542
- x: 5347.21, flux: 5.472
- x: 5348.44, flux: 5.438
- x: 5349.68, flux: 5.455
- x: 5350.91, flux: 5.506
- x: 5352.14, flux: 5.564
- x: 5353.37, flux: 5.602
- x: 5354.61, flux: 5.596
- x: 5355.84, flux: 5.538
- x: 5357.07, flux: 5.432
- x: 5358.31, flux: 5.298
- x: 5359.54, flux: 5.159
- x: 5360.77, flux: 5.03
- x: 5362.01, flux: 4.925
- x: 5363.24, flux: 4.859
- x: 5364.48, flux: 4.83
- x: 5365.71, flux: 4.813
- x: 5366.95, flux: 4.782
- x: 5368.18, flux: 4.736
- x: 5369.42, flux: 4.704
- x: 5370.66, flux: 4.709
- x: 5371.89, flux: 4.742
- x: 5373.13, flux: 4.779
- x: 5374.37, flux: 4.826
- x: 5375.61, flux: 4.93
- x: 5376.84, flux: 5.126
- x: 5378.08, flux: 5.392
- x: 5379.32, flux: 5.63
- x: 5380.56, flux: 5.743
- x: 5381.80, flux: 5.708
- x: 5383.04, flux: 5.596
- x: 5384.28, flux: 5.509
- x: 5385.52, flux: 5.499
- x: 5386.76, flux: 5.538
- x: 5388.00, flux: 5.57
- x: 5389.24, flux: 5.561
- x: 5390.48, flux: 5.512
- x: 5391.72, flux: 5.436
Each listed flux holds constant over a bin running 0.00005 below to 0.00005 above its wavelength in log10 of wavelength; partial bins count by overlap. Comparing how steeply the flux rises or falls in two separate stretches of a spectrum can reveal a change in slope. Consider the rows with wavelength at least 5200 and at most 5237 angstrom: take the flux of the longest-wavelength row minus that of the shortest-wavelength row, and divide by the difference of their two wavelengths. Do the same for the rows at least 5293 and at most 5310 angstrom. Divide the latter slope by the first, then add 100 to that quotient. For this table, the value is 148.0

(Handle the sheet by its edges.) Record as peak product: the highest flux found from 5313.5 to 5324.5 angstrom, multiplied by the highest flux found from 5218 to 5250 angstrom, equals 26.1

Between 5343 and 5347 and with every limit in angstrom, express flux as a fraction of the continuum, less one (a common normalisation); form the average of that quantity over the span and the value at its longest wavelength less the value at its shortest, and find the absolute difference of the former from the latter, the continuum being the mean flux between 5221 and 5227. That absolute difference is 0.25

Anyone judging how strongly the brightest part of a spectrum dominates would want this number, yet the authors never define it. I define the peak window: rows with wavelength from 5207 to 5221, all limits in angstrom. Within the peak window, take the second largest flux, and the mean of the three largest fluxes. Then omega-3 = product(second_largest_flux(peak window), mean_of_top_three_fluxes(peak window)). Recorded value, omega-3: 23.7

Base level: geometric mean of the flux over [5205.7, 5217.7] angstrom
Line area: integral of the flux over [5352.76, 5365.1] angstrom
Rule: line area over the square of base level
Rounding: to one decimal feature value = 3.3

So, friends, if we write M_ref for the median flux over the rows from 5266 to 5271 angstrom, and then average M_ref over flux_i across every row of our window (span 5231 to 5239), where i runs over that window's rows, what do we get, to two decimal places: 1.01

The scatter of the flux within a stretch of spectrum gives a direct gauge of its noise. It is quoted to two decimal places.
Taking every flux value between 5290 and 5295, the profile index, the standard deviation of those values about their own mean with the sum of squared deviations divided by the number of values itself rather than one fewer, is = 0.01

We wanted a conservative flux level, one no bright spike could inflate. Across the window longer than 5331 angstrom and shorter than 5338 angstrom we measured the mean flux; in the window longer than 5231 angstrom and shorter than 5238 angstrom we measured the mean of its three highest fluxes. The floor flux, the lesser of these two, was 4.53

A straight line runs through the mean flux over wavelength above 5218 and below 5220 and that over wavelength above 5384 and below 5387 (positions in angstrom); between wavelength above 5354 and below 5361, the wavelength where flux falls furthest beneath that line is 5360.77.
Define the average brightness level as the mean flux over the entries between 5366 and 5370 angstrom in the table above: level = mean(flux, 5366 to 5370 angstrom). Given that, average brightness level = 4.7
